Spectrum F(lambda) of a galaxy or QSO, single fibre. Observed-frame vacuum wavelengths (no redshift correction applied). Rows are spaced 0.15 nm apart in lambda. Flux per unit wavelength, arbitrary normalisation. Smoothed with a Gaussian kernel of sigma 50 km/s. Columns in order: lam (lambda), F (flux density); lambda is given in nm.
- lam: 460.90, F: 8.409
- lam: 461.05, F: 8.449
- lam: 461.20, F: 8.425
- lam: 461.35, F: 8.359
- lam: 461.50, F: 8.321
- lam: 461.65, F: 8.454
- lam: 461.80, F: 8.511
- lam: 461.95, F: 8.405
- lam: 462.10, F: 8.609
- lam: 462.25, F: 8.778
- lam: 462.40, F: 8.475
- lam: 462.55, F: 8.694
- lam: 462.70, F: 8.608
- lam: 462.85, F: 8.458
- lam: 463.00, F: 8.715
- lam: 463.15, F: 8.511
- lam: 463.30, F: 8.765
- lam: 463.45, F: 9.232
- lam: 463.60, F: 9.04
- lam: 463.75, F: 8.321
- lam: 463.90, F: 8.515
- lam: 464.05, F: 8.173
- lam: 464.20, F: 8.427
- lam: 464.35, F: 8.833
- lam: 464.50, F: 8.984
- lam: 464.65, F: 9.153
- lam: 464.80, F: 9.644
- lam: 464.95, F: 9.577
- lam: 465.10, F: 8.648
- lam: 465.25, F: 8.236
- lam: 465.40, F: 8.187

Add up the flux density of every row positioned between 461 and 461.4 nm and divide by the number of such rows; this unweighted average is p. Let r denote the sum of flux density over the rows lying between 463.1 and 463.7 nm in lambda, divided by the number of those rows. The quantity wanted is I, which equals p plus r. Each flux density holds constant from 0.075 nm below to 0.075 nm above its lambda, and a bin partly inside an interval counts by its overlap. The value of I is 17.3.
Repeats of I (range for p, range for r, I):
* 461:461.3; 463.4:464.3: 17.1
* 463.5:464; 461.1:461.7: 17.0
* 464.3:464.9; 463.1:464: 17.9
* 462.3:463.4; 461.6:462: 17.1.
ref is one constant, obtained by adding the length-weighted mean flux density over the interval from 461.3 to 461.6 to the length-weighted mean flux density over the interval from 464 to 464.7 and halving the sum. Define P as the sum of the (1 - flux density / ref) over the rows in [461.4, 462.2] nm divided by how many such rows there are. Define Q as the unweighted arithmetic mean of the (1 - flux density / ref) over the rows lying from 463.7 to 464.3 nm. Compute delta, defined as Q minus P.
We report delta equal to 0.01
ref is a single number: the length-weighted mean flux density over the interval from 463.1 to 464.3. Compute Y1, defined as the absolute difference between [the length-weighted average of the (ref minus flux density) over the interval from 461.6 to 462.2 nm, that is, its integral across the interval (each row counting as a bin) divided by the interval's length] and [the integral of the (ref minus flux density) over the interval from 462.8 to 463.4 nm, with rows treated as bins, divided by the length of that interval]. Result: 0.14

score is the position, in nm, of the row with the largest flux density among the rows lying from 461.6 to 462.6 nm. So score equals 462.25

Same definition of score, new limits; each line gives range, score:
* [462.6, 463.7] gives 463.45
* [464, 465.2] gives 464.80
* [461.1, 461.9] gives 461.80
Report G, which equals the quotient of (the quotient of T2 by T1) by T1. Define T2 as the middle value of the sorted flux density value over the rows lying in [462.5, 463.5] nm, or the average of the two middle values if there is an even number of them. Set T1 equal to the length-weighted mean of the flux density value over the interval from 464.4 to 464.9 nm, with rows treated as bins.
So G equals 0.102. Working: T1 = 9.25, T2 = 8.7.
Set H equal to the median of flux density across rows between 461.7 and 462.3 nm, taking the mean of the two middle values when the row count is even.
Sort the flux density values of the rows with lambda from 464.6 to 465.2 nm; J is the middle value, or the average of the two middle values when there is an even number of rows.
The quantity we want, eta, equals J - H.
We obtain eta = 0.8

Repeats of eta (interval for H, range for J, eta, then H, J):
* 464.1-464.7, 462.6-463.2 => -0.3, 8.9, 8.6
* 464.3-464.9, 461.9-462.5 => -0.5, 9.1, 8.5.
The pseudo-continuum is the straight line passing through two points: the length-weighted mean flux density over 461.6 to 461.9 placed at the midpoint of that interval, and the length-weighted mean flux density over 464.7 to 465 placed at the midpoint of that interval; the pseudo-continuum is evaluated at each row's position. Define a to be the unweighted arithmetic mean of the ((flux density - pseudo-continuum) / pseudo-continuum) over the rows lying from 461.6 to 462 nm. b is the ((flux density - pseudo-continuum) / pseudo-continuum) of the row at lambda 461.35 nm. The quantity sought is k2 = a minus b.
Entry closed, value -0.007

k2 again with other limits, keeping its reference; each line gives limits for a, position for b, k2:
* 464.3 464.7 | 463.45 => -0.066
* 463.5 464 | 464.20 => 0.037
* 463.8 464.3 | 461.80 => -0.101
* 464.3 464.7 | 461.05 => -0.075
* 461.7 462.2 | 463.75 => 0.089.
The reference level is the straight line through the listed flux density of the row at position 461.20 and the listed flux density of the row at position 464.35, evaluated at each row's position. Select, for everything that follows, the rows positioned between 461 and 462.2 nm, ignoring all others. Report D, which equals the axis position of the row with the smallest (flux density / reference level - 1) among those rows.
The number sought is 461.50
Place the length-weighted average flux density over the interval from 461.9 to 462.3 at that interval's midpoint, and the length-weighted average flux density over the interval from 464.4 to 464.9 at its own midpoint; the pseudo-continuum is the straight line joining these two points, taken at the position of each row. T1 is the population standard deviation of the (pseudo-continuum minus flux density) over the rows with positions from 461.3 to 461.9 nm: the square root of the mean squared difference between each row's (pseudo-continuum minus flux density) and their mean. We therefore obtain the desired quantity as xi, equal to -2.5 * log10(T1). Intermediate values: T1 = 0.04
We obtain 3.4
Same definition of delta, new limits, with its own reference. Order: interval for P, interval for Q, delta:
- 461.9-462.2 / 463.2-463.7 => -0.06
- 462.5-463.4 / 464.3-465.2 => -0.06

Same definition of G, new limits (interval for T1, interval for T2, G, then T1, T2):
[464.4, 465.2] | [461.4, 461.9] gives 0.101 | 9.16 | 8.5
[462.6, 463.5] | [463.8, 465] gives 0.118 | 8.70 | 8.9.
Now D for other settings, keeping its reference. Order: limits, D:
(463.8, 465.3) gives 465.25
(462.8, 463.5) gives 462.85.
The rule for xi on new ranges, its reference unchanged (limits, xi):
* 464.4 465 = 1.6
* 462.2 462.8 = 2.2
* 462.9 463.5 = 1.6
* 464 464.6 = 1.4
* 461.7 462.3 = 2.4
